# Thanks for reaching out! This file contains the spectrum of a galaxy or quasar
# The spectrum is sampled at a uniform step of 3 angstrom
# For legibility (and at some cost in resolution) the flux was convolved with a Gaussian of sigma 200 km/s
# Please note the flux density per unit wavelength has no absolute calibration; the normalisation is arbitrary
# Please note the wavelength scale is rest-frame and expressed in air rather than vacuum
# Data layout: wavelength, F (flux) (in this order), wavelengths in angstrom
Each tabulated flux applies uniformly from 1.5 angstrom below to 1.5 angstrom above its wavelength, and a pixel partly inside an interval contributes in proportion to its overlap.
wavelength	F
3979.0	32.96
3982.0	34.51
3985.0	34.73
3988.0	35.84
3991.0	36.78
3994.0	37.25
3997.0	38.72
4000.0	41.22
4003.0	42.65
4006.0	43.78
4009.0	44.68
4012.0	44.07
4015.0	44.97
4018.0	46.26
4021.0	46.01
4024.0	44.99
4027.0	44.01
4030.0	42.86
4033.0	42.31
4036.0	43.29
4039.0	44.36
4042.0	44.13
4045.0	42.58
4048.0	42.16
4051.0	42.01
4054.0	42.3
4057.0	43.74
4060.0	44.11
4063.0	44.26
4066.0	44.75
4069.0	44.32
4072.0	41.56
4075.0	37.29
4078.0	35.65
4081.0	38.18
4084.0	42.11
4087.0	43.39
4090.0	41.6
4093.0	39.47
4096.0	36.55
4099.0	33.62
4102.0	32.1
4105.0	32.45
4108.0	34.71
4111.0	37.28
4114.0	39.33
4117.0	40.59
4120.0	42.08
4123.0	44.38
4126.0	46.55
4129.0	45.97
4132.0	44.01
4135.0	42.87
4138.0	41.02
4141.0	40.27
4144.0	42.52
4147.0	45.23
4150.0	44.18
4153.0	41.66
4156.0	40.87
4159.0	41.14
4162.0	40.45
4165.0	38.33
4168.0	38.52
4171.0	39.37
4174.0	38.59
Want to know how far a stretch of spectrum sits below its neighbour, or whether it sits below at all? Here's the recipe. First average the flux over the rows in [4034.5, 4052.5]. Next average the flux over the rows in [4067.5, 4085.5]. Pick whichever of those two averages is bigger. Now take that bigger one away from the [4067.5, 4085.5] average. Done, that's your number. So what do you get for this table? -3.2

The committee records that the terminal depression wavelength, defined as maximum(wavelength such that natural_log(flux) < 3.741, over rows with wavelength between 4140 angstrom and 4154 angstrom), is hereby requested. 4153.0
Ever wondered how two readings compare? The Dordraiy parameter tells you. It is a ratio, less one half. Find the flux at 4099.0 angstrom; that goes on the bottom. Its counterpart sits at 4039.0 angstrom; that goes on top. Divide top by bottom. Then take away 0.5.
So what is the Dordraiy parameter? 0.8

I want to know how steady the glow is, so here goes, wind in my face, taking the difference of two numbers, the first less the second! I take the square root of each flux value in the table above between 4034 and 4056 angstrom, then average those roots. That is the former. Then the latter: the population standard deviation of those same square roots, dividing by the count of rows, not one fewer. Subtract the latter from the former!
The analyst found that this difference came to 6.49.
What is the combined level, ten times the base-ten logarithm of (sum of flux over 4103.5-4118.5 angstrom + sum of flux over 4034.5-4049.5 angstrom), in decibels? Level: 26.03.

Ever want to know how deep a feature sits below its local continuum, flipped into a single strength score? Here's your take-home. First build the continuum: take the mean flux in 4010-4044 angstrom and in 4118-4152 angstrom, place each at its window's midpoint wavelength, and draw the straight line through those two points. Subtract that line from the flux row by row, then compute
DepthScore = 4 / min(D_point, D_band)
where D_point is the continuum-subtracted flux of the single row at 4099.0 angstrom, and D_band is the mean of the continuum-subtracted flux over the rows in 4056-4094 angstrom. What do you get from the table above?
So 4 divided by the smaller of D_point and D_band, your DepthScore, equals -0.4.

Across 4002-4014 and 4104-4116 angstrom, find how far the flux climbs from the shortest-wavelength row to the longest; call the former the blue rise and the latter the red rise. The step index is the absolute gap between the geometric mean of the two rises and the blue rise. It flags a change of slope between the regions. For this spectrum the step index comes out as 1.7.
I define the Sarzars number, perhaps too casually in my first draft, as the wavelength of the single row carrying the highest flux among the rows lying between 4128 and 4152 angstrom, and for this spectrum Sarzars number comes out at 4129.0 angstrom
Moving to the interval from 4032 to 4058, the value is 4039.0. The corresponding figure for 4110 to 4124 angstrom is 4123.0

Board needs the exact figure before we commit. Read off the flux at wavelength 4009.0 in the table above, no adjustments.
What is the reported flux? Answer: 44.68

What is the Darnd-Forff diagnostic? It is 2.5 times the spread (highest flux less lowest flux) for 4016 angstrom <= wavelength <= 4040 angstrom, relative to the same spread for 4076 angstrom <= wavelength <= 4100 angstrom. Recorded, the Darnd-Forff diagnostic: 1.0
